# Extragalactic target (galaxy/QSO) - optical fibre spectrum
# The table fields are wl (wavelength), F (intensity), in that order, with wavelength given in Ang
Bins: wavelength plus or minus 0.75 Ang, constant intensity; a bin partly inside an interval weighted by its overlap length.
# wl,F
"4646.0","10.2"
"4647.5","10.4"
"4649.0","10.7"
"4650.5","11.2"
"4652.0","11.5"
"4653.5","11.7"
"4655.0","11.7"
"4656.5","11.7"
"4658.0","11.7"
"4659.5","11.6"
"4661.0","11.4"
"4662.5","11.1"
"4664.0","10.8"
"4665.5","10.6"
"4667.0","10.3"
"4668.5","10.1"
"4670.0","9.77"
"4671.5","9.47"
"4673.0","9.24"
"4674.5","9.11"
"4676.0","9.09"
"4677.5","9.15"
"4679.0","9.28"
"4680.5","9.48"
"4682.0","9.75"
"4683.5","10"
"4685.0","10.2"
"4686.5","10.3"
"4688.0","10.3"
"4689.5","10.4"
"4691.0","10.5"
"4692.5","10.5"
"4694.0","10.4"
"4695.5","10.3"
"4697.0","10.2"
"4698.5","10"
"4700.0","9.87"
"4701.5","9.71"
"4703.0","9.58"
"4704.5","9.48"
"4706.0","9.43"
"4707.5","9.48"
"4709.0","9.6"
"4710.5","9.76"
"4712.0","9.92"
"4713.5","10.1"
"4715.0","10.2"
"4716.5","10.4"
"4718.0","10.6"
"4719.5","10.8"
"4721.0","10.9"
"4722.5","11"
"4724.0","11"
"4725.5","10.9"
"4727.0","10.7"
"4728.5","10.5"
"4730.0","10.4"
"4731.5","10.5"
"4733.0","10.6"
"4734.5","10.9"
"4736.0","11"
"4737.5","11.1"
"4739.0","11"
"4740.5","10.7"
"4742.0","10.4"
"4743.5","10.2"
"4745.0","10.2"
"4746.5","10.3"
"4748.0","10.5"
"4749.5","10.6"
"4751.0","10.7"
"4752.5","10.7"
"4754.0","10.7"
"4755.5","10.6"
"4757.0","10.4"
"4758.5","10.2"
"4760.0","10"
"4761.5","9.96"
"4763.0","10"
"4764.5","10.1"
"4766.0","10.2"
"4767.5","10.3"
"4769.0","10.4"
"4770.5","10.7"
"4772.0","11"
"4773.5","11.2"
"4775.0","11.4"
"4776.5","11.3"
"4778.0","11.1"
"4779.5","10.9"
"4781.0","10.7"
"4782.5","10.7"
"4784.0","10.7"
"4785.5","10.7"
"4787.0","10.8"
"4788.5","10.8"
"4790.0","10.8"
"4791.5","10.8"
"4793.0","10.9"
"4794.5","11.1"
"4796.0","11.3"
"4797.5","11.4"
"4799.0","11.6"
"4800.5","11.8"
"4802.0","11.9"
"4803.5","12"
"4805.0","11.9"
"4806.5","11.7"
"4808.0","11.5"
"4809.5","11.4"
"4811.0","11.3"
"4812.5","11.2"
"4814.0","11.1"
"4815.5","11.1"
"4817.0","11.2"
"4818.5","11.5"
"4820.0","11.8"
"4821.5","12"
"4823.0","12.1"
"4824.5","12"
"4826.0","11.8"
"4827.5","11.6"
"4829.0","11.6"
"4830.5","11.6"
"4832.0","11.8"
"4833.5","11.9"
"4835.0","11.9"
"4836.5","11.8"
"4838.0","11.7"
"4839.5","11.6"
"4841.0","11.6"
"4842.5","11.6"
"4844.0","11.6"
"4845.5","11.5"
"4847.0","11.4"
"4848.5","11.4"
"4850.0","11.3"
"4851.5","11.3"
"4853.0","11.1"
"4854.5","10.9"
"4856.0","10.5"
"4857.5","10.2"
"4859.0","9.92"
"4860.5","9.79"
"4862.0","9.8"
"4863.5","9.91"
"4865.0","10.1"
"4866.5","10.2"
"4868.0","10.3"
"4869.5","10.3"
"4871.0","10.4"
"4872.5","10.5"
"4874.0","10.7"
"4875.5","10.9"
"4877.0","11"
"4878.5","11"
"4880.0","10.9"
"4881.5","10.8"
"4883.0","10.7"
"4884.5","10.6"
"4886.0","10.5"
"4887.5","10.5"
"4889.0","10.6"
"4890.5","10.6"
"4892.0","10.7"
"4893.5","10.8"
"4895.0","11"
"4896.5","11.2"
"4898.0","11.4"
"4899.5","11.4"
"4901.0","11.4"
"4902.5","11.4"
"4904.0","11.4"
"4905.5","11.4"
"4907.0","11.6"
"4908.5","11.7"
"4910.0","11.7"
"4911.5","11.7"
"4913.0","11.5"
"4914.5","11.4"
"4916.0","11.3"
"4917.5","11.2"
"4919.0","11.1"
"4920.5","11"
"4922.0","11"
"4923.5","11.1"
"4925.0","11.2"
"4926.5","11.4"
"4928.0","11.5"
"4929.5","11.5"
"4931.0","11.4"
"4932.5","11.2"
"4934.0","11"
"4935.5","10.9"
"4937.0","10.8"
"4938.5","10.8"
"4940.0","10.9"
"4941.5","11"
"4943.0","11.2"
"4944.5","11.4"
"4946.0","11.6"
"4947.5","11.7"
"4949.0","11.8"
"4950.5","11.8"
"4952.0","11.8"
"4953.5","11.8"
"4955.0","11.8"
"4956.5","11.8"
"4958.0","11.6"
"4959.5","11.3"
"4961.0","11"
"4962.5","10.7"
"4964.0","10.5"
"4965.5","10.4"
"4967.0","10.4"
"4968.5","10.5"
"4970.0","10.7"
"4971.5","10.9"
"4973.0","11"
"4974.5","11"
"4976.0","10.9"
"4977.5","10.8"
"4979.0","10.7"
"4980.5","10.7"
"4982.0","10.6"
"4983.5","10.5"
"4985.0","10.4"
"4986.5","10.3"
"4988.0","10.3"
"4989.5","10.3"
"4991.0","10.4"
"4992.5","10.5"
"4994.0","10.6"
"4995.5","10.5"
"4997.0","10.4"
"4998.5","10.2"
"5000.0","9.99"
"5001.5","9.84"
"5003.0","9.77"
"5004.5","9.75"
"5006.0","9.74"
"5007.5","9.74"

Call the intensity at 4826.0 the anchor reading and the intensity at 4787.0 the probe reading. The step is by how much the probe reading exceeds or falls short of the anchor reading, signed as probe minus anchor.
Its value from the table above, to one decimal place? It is -1.0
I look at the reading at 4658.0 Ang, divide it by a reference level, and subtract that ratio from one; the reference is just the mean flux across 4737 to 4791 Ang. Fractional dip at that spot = -0.10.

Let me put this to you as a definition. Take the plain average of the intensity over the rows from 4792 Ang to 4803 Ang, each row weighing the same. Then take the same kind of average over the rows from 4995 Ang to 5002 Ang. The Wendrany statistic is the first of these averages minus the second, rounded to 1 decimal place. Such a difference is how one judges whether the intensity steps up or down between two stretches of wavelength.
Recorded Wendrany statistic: 1.2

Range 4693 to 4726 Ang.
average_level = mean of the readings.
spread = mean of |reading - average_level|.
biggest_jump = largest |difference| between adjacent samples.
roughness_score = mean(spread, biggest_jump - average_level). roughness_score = -4.8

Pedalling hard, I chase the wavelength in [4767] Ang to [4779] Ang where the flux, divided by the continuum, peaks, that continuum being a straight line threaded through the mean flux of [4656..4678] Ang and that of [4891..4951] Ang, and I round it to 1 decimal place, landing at 4775.0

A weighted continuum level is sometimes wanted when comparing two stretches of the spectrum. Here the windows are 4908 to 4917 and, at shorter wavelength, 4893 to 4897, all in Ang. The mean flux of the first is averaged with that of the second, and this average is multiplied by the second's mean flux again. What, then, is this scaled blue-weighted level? 124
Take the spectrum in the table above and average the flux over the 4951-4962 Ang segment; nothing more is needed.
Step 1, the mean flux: 11.6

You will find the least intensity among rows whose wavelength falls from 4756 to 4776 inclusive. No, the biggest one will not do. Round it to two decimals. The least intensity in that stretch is 9.96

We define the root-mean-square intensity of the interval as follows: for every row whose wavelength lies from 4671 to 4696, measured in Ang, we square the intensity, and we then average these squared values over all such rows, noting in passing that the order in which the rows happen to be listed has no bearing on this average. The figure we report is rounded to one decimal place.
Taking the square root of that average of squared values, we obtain 9.9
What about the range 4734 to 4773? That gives 10.5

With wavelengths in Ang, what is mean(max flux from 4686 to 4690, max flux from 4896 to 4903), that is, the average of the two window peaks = 10.9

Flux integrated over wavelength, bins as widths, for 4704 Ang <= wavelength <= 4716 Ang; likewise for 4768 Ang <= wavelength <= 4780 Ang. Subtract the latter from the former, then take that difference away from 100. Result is 115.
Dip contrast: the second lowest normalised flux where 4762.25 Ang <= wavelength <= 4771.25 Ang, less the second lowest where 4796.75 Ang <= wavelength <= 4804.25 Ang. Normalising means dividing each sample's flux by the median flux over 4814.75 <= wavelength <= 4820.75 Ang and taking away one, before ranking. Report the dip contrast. -0.13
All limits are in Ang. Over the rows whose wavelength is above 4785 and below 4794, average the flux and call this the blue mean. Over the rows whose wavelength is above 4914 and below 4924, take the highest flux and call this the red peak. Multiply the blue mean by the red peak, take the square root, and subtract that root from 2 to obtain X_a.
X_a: -9.1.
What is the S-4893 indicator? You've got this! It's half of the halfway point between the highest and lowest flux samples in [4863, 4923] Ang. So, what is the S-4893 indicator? 5.40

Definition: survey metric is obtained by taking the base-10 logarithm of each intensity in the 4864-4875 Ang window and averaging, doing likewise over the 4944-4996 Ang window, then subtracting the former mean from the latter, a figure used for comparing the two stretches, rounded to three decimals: 0.023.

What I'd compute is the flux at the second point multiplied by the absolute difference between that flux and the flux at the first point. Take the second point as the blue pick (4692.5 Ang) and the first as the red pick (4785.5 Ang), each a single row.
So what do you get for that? 2.1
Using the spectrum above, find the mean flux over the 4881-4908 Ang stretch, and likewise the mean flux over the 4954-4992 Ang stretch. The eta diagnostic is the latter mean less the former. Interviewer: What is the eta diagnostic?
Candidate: -0.22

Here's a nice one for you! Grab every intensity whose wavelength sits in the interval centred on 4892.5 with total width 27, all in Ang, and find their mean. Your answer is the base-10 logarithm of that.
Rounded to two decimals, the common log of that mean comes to 1.04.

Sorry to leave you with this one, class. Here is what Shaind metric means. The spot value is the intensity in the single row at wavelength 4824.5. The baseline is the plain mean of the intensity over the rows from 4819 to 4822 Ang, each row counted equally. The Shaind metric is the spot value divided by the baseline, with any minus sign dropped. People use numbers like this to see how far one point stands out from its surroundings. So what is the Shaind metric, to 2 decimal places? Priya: 1.01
